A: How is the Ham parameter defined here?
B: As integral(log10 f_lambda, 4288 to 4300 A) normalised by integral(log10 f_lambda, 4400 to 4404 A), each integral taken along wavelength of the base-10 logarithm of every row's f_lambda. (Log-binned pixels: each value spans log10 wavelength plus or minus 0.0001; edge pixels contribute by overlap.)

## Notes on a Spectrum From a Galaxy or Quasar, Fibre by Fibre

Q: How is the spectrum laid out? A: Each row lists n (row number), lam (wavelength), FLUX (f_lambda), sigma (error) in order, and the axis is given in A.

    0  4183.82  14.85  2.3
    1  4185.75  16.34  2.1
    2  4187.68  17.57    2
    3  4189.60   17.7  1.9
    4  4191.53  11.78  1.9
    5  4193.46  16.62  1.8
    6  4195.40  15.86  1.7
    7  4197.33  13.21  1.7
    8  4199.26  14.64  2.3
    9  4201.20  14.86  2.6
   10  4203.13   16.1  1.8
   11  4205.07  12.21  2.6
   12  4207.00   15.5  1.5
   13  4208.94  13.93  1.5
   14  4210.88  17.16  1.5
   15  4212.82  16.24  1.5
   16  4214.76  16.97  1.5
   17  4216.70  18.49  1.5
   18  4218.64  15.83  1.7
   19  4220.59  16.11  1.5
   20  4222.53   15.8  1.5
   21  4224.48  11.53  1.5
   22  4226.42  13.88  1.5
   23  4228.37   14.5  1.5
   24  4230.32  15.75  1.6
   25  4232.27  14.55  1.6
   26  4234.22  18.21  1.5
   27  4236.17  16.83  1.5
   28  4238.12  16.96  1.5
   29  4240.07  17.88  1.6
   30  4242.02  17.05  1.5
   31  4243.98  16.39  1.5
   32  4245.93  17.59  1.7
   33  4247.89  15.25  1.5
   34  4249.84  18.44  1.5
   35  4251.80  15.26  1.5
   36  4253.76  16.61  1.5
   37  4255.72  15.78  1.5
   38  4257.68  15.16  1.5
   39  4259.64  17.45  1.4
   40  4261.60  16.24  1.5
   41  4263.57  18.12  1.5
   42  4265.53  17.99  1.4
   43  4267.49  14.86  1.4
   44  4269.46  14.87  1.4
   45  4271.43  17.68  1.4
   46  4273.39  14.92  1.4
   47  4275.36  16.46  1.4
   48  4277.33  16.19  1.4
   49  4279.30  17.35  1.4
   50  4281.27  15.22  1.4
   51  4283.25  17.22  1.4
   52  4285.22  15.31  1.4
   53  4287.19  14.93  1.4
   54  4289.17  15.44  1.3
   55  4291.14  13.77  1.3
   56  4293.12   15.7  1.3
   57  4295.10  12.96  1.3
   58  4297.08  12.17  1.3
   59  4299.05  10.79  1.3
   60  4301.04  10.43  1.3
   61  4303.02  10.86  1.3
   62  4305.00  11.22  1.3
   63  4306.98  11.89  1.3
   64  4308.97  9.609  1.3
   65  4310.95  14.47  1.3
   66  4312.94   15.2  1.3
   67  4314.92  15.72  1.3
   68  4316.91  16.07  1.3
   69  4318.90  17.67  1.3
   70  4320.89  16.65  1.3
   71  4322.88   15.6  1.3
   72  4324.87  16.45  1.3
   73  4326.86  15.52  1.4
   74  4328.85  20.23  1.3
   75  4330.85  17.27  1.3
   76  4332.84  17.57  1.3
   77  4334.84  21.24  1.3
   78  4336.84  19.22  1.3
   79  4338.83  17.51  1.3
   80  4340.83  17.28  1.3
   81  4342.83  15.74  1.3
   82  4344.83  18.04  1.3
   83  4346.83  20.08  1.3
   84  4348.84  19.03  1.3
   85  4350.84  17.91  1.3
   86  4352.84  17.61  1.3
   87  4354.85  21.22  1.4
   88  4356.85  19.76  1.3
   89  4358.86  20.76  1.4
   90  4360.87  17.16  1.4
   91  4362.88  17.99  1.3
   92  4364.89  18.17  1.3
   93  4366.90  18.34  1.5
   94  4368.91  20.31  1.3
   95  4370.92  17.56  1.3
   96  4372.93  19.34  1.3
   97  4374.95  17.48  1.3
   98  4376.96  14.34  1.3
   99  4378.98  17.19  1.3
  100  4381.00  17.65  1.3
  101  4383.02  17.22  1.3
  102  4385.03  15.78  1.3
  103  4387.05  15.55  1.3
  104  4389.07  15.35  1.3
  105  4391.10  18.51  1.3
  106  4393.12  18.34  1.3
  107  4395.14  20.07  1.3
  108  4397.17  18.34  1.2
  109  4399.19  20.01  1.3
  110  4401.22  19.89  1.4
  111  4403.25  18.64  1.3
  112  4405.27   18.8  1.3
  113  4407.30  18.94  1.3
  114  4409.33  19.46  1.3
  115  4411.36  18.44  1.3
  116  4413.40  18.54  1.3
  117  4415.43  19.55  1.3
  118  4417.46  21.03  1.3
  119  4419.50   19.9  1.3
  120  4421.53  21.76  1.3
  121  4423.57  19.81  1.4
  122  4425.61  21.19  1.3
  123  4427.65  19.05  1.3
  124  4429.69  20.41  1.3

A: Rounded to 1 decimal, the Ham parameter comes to 2.6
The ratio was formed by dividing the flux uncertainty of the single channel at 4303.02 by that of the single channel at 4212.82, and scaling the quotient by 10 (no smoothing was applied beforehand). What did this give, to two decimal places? 8.67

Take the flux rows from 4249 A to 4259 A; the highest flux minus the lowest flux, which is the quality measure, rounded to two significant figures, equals 3.3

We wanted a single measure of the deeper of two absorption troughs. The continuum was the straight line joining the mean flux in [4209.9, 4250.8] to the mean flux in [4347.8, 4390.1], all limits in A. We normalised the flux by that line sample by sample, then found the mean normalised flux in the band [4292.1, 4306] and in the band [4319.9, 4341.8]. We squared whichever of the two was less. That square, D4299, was 0.5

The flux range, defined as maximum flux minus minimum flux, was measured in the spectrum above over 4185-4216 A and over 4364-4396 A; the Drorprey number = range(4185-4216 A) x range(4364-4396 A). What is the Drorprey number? 35.3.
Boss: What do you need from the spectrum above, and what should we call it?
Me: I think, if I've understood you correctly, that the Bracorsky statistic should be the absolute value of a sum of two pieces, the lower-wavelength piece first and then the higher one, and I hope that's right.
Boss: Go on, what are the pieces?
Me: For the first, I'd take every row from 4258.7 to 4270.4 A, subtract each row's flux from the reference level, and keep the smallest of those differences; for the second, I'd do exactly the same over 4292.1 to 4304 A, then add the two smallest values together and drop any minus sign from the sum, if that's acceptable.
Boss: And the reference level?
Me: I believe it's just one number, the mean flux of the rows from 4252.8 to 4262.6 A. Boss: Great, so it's 1.3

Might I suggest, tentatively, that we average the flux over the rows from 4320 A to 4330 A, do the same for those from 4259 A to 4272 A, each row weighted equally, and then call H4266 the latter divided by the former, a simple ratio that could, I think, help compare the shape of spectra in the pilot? 0.99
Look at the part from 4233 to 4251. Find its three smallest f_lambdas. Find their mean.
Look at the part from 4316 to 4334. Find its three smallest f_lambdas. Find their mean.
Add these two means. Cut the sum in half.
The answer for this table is 15.9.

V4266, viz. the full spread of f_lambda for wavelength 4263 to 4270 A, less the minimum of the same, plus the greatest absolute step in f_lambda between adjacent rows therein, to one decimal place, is -8.5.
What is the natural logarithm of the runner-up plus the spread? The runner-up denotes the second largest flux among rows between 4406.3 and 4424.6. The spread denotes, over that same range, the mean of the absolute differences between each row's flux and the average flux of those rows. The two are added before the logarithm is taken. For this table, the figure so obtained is 3.08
